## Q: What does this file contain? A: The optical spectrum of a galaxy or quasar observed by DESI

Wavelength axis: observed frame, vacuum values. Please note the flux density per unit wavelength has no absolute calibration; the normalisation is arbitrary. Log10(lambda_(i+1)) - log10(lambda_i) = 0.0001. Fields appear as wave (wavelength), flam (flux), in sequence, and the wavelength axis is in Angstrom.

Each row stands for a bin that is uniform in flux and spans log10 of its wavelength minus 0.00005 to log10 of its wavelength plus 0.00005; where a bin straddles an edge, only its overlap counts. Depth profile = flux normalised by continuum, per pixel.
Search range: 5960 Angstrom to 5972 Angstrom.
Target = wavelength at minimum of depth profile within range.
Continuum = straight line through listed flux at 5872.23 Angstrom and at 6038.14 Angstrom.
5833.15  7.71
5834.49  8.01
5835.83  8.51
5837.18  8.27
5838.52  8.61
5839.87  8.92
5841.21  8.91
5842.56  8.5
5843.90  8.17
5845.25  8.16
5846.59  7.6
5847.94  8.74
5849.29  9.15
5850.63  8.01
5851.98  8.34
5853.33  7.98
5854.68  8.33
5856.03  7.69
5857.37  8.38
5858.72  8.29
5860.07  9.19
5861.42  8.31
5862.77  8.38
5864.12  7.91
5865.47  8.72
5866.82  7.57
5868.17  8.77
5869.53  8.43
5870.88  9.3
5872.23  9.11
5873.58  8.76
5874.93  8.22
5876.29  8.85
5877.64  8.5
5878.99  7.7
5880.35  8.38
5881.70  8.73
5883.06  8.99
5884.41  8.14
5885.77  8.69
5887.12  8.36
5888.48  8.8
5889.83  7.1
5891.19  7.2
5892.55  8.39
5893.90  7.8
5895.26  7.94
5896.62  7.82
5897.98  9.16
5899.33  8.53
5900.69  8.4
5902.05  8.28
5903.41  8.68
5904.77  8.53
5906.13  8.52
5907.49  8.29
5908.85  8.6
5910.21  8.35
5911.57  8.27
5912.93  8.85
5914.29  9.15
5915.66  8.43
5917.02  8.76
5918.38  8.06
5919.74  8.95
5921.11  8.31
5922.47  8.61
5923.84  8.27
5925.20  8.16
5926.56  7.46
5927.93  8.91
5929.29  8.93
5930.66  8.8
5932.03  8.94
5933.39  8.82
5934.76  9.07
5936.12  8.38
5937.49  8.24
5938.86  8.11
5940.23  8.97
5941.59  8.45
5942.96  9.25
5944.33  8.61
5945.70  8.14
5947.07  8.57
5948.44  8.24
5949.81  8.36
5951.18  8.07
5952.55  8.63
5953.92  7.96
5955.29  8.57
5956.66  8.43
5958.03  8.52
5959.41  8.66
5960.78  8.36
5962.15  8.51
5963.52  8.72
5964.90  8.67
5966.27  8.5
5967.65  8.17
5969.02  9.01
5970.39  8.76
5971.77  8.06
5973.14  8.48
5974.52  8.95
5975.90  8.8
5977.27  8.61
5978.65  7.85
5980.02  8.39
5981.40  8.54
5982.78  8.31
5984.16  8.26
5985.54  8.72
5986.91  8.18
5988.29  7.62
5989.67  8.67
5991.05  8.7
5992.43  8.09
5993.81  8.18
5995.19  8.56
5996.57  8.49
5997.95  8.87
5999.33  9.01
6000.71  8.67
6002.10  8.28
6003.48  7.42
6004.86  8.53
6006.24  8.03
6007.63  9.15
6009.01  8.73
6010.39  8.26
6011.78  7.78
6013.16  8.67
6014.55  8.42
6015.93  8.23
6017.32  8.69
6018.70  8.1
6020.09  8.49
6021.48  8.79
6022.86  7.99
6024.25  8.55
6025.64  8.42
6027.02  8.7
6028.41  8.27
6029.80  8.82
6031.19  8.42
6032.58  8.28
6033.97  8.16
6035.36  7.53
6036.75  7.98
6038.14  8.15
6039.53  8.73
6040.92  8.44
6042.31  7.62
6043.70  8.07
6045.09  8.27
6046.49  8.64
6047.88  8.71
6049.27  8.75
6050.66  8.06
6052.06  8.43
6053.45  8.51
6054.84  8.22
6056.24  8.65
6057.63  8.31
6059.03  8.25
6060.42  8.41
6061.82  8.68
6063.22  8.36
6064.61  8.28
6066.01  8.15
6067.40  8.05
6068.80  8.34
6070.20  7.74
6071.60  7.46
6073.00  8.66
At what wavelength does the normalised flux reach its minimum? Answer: 5971.77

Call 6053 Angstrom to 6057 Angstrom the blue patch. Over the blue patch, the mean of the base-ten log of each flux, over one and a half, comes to 0.618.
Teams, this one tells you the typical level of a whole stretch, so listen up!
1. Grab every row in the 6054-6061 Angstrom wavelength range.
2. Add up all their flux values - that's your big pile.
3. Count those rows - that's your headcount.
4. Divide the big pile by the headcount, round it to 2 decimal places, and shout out 8.37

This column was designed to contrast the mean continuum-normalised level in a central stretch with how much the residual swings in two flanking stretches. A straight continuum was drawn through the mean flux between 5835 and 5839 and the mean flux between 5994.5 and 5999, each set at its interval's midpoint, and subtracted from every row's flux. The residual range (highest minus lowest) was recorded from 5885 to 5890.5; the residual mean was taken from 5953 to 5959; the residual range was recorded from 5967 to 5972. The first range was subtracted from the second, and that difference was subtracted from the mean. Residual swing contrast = 0.5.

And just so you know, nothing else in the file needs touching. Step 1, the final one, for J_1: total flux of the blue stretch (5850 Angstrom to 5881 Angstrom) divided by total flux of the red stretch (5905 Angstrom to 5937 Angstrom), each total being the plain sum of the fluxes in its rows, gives 0.98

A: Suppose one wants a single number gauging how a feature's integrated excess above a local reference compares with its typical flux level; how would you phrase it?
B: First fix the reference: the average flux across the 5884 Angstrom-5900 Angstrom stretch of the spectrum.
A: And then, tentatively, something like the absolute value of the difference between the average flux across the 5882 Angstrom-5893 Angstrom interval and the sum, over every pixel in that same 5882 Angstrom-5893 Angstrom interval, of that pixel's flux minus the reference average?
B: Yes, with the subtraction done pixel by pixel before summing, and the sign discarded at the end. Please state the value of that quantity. 7.8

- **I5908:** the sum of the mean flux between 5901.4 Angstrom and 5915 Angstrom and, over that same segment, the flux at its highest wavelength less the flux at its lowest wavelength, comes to 9.4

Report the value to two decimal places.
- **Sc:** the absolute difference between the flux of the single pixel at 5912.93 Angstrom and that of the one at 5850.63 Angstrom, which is 0.84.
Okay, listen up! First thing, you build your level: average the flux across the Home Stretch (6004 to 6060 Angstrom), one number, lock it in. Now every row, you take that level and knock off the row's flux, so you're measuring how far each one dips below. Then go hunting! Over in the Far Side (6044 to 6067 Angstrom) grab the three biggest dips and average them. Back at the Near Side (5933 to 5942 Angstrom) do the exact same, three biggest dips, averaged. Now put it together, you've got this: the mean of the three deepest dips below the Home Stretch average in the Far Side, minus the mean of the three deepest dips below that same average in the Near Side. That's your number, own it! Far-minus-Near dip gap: 0.1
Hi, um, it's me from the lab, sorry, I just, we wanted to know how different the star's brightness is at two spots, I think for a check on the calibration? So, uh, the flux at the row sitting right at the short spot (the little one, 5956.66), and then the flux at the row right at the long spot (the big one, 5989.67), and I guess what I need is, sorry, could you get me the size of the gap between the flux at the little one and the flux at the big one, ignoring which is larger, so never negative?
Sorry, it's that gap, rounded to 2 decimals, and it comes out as 0.24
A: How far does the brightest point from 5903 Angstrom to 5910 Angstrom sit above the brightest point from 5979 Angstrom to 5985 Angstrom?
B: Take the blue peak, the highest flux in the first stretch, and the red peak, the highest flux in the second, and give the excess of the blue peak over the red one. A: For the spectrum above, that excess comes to 0.14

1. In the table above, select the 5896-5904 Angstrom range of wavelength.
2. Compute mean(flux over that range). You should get 8.48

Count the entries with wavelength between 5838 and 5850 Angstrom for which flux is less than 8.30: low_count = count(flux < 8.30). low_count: 3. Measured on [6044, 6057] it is 3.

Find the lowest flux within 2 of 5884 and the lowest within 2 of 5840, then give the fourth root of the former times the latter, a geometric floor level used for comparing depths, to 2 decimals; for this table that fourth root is 2.89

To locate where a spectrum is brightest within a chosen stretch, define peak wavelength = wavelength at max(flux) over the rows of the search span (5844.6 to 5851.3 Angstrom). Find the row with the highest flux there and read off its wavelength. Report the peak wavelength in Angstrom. 5849.29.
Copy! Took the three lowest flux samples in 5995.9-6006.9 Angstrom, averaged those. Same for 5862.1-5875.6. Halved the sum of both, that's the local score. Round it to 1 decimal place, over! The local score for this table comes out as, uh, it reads 7.9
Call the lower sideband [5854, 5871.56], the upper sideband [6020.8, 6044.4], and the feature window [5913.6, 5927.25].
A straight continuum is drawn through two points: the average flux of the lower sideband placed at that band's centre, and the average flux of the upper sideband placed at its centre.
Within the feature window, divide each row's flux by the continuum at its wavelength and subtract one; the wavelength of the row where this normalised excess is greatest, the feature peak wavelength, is 5914.29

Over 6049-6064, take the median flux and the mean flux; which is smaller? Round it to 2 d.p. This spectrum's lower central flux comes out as 8.41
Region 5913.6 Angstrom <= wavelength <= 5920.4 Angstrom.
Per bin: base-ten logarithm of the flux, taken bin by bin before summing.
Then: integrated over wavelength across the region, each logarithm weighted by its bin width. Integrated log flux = 6.4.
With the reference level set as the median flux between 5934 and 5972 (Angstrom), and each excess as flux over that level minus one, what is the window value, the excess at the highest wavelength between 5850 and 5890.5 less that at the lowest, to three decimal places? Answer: -0.107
